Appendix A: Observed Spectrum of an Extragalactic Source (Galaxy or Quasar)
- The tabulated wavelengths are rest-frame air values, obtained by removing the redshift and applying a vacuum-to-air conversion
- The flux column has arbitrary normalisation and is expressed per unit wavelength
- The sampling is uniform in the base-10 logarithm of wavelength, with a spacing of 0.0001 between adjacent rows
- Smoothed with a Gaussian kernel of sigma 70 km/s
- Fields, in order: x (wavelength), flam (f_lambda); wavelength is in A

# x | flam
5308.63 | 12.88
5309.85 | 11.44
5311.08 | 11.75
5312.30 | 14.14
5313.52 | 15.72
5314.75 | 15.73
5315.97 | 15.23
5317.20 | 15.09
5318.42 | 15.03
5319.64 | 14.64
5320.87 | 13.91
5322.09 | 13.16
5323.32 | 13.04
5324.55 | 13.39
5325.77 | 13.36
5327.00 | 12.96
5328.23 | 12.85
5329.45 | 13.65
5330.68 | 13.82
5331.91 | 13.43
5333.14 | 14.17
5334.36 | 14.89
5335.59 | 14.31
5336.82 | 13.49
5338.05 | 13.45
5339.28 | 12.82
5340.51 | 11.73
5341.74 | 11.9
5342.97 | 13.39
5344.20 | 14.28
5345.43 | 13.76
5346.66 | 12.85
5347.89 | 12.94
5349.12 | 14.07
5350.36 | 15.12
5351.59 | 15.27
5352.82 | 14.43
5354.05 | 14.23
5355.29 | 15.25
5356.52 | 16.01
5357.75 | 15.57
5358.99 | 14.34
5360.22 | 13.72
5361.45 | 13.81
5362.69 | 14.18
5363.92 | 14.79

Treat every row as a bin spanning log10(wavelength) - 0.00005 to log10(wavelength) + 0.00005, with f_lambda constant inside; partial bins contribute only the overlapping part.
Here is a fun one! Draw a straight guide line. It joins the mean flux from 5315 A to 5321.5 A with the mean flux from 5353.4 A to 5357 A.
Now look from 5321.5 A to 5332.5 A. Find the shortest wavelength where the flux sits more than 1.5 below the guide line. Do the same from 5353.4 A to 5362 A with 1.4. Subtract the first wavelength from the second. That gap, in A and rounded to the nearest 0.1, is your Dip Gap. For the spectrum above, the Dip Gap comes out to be 38.1 A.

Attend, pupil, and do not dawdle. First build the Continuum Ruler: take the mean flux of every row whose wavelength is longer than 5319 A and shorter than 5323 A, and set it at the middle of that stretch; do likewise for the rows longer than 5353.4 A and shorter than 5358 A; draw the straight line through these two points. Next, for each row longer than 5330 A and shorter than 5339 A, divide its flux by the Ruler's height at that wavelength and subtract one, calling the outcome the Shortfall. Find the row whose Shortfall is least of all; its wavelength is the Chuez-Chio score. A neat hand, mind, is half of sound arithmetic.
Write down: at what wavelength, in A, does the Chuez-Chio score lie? 5338.05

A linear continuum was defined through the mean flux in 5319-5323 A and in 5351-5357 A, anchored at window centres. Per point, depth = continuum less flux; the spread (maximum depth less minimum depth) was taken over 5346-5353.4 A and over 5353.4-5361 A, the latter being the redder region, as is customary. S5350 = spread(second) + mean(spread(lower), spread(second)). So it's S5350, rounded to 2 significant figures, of 4.8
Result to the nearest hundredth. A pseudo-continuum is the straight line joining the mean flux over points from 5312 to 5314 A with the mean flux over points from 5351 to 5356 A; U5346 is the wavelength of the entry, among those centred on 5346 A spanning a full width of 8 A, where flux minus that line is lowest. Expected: 5346.66 A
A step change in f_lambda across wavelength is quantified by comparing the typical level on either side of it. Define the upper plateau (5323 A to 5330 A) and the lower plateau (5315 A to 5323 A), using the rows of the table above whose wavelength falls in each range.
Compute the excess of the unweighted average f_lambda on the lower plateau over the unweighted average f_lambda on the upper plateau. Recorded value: 1.3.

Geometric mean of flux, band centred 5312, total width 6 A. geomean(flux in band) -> 13.6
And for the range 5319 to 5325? 13.6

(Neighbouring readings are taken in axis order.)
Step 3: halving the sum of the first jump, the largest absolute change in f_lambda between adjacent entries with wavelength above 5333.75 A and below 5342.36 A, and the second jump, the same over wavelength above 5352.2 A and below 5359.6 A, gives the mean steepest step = 1.2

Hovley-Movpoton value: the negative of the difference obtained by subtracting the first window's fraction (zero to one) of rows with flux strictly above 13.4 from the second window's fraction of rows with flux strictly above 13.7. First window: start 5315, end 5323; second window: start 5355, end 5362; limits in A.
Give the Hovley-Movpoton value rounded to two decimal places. -0.17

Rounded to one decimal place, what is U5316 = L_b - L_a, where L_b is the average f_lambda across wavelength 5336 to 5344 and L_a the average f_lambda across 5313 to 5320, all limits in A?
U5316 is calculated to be -2.4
